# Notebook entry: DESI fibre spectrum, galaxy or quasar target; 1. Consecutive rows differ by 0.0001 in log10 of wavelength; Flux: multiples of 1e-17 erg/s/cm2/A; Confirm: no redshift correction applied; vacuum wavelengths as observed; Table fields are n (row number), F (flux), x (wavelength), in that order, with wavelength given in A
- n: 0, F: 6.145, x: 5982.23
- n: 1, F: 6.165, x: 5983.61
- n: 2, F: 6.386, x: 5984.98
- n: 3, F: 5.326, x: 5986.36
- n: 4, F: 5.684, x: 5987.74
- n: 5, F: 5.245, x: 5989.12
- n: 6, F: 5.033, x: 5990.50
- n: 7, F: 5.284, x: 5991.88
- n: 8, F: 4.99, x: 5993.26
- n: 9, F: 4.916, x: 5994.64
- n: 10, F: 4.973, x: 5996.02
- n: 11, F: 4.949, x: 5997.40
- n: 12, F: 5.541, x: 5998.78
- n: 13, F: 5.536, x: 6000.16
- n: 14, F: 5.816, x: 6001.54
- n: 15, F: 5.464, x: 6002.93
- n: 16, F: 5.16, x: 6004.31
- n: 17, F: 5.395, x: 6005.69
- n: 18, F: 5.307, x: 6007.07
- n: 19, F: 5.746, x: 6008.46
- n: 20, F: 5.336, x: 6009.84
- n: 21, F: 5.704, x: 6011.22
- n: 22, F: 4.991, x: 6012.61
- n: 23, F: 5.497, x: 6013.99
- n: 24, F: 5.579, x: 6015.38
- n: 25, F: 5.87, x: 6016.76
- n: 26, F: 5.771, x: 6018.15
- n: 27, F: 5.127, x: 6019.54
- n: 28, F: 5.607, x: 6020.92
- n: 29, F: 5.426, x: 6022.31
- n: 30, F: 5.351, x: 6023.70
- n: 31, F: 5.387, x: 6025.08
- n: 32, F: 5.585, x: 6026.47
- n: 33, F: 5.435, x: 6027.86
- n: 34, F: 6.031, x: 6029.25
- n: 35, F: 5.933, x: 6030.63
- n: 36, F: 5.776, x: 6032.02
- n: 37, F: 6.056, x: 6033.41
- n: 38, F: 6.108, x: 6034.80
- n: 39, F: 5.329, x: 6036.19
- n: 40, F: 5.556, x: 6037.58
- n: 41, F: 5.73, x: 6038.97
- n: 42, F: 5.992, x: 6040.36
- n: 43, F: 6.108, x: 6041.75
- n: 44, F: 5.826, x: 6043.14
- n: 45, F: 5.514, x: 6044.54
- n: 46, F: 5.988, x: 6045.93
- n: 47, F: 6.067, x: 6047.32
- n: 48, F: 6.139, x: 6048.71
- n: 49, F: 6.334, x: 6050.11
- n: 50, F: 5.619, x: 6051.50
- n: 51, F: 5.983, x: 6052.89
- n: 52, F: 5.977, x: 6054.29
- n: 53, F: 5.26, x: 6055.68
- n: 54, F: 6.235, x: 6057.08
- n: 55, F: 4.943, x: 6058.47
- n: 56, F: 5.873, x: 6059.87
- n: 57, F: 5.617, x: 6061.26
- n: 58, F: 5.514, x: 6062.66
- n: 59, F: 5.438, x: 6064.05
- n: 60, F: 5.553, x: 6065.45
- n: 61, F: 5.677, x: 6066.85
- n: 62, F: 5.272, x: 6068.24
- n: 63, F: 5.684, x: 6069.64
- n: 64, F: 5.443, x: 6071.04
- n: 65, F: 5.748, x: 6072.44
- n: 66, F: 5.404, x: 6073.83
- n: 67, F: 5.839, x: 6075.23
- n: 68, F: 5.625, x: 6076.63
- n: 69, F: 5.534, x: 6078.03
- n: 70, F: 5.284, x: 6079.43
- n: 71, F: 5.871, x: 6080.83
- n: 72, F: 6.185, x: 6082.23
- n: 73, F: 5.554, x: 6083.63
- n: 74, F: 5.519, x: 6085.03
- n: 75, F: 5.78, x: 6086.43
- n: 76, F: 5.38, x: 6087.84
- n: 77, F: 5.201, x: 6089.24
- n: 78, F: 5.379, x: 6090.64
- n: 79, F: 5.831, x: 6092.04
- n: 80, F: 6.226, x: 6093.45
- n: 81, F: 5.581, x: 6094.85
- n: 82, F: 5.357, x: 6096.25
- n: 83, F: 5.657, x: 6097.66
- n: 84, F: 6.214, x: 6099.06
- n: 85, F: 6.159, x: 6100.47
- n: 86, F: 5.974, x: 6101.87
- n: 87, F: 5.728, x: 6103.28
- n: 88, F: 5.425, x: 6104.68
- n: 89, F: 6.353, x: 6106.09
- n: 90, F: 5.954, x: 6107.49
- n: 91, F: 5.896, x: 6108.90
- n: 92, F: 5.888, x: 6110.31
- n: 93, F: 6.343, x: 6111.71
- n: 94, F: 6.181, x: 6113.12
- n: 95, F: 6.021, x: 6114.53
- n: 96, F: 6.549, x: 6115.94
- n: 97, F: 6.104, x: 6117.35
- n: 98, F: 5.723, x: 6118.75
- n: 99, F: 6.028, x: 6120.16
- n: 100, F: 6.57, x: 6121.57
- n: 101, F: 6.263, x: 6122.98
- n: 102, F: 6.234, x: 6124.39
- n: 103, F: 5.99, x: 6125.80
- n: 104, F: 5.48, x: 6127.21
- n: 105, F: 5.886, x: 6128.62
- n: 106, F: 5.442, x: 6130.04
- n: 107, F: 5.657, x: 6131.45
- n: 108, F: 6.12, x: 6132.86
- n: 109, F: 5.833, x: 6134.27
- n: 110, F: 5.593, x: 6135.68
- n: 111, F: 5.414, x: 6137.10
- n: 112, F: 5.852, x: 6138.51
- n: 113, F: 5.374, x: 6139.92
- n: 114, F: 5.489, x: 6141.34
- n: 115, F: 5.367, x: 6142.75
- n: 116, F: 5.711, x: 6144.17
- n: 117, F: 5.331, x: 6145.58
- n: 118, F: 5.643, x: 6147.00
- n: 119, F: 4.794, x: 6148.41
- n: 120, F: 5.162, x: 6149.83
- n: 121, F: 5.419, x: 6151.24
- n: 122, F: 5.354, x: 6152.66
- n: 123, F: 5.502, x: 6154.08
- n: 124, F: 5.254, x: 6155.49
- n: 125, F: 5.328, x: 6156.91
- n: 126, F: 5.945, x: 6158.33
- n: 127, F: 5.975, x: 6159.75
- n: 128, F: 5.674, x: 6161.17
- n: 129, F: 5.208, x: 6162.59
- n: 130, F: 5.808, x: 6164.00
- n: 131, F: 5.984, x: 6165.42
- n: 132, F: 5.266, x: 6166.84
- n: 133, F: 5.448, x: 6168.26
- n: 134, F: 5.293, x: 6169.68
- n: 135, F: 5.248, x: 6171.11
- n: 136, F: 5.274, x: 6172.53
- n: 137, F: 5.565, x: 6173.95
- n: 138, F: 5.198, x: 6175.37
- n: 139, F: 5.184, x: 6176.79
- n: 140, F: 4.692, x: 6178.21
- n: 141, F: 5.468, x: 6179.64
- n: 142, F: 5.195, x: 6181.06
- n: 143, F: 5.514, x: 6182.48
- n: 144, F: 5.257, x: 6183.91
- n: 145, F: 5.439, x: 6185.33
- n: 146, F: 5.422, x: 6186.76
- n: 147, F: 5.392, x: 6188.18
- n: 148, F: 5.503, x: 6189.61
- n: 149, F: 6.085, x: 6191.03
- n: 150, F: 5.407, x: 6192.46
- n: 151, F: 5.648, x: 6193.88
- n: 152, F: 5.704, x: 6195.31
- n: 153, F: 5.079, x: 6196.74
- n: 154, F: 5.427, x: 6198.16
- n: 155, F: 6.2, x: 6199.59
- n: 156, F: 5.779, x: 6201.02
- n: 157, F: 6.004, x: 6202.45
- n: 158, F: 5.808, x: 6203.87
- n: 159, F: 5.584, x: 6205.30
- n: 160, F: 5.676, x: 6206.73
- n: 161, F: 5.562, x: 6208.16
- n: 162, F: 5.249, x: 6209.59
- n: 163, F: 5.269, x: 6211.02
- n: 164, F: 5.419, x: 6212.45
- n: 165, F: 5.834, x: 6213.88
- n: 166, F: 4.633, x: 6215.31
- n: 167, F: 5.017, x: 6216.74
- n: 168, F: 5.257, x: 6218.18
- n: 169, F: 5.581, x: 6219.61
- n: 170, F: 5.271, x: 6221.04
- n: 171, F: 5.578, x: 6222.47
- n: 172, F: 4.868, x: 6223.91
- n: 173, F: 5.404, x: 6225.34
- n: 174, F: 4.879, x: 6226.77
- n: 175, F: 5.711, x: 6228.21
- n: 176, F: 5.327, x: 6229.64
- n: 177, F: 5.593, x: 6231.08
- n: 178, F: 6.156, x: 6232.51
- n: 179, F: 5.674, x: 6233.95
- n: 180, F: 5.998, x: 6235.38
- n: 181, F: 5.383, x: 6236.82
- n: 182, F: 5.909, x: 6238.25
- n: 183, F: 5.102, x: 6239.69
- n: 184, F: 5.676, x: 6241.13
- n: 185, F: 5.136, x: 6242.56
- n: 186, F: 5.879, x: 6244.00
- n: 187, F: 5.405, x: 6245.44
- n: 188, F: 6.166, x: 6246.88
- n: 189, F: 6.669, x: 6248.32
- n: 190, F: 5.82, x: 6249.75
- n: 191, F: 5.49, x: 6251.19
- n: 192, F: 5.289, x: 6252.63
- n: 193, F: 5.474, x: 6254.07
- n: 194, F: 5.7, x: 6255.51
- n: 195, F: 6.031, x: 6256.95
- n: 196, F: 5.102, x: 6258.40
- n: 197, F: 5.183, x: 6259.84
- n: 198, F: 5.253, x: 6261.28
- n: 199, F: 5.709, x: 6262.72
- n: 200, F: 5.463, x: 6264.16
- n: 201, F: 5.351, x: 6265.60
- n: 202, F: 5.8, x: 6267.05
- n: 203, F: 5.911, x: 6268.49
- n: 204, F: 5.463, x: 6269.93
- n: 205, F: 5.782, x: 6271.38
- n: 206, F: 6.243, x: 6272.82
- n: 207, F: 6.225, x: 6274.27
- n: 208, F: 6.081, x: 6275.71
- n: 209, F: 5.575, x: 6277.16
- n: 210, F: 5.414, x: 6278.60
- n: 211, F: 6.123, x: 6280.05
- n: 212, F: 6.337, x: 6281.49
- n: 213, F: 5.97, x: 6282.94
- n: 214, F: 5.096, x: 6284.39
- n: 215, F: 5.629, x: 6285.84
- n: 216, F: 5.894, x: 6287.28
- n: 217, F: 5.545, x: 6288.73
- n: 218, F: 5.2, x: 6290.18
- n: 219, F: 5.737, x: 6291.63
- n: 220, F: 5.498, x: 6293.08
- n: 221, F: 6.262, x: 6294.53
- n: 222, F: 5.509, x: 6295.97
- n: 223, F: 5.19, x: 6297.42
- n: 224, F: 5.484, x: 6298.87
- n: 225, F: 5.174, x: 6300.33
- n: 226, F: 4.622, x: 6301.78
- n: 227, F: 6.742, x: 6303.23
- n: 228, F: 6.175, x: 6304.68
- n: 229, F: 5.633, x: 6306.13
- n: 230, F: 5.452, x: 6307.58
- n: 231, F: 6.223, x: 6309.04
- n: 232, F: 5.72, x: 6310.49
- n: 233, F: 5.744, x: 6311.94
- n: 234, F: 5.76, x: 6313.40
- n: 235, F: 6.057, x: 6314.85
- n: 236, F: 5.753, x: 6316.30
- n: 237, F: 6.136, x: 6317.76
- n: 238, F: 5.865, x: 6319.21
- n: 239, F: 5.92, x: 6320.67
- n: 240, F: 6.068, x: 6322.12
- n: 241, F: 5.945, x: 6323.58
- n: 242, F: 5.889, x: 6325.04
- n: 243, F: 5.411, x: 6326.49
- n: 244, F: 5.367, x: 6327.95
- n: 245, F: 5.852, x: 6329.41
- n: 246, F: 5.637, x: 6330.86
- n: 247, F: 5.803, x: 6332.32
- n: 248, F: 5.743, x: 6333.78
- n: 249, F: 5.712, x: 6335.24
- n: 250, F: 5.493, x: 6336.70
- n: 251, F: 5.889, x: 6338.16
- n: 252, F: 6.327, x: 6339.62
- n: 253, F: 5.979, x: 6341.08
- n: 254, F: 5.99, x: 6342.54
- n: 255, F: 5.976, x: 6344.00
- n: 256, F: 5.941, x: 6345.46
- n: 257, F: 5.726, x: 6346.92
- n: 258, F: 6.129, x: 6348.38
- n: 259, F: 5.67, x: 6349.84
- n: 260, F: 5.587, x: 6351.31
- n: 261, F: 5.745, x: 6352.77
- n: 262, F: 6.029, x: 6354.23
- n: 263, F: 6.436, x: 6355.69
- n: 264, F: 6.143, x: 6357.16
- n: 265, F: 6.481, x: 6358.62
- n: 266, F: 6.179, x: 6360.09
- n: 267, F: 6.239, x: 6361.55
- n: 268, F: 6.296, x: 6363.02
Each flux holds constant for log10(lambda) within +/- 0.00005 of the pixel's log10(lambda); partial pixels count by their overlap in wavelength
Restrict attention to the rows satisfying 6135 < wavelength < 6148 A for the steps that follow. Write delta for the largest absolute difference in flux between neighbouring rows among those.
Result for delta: 0.48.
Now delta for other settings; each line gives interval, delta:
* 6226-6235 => 0.83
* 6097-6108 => 0.93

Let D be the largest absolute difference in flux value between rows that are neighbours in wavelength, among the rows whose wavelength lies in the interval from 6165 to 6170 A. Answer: 0.72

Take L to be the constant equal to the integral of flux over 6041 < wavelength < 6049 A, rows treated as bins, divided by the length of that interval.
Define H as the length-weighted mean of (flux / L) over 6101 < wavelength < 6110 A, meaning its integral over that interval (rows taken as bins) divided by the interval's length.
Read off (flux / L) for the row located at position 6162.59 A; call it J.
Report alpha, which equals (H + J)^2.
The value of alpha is 3.5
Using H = 0.99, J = 0.88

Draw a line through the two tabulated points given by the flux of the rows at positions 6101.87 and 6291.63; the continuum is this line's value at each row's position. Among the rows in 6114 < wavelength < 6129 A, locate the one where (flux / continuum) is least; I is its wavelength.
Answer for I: 6127.21 A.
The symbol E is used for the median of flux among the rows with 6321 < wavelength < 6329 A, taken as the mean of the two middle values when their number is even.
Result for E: 5.89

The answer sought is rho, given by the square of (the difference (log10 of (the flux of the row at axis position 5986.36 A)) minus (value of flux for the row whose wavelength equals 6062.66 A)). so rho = 22.9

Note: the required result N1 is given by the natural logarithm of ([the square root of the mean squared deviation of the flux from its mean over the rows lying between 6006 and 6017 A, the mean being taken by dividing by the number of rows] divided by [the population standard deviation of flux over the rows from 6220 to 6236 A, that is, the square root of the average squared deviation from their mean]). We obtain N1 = -0.4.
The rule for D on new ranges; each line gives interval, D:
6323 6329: 0.48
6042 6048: 0.47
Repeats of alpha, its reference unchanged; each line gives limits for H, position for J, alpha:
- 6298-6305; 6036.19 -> 3.4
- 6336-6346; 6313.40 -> 3.9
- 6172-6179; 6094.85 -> 3.3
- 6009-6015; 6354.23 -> 3.7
